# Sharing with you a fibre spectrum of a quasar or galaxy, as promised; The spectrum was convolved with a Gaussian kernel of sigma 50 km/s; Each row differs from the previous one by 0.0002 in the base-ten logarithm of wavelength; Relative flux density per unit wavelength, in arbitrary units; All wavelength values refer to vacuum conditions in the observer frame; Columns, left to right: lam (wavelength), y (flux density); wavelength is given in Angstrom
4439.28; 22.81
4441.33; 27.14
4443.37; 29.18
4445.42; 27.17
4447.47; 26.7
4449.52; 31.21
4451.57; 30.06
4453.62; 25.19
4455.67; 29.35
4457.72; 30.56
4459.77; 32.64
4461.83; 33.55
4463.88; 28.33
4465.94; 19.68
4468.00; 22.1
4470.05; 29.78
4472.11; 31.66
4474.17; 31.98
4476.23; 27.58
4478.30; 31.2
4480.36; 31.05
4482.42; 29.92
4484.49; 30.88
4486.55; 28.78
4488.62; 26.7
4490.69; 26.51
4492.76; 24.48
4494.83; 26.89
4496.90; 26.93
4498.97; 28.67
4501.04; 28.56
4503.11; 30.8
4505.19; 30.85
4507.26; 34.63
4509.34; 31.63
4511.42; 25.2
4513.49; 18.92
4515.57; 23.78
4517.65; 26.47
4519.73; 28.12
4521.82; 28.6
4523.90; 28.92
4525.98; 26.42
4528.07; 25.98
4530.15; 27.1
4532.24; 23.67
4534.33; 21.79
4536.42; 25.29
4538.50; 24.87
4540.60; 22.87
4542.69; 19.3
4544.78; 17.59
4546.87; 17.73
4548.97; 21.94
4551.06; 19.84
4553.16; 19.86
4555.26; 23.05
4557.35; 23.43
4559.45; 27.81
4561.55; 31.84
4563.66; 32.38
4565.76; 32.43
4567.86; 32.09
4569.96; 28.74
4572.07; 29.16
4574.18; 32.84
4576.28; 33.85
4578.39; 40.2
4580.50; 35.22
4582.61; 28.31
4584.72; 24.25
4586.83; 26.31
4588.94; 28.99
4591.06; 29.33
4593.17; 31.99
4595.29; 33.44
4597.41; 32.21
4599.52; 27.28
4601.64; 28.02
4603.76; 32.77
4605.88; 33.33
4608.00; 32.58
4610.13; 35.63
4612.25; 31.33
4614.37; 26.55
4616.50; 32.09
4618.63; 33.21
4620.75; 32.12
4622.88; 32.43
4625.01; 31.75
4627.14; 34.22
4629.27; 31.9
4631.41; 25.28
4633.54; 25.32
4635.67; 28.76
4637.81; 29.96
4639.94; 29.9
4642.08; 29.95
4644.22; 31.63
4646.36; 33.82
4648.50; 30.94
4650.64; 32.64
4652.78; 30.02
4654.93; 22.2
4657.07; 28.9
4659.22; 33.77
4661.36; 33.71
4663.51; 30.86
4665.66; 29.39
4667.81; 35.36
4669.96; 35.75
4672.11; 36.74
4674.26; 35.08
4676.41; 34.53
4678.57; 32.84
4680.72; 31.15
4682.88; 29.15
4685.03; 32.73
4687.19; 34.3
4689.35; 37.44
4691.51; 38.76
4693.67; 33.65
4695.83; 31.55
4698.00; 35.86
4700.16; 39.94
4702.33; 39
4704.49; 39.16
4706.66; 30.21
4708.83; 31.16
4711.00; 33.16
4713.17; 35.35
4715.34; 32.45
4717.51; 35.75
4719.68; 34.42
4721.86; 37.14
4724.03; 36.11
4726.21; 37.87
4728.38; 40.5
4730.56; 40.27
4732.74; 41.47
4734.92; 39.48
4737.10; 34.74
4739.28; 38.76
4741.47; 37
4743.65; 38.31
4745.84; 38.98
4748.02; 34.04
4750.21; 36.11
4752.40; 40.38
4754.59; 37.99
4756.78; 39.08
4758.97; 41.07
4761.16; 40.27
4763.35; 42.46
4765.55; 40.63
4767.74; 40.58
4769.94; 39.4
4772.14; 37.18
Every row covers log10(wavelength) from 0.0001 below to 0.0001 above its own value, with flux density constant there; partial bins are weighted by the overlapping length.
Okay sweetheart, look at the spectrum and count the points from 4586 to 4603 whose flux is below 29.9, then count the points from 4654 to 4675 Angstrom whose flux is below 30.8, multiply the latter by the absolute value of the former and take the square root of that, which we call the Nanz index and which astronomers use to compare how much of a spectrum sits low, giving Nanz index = 3.87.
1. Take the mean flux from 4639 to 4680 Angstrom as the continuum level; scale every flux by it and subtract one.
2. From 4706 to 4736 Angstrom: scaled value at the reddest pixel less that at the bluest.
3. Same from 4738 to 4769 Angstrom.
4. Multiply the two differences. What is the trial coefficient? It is 0.016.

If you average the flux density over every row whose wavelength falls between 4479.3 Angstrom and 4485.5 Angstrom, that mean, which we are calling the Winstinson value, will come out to 30.6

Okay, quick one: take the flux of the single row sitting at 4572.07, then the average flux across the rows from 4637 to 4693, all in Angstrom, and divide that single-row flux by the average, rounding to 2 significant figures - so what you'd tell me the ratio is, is 0.90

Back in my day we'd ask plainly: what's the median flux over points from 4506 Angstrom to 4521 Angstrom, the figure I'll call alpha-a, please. 26.5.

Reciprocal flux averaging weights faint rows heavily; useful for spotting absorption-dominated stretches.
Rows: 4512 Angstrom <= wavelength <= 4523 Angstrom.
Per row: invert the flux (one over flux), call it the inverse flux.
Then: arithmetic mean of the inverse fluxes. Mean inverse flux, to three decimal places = 0.041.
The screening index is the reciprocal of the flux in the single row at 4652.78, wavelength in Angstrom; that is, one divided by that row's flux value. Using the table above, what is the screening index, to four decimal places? 0.0333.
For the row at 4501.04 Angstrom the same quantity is 0.0350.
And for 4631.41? 0.0396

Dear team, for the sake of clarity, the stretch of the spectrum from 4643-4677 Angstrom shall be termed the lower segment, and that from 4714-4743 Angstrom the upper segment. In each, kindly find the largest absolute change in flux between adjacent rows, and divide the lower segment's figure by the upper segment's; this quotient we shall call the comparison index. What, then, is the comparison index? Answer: 1.65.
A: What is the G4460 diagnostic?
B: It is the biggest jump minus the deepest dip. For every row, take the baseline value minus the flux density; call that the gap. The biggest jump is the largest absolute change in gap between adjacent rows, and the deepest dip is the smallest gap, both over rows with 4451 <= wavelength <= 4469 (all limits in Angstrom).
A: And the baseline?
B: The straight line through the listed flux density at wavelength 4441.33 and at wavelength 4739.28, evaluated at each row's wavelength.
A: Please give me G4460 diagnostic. 14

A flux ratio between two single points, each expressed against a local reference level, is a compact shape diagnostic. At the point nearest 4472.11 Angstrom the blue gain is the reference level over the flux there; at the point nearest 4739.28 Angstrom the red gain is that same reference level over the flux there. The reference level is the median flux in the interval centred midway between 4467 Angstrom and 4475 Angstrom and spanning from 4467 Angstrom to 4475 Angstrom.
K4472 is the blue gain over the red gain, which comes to 1.22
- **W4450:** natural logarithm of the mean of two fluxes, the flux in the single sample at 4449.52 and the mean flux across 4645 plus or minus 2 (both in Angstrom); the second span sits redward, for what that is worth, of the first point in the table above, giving 3.46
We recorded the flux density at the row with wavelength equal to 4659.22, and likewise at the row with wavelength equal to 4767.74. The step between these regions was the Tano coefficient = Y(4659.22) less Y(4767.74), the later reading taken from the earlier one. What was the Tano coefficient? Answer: -6.8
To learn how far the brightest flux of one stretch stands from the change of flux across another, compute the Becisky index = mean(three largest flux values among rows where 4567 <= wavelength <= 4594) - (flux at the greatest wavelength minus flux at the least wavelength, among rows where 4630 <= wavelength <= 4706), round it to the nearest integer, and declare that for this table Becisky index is 23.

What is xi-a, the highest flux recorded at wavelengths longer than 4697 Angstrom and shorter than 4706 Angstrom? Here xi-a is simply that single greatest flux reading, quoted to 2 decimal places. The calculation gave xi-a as 39.94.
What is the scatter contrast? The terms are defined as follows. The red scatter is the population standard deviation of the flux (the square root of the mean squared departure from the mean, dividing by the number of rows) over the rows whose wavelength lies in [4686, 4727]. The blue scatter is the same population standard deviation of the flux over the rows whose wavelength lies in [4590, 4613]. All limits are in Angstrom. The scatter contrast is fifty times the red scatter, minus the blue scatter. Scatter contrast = 139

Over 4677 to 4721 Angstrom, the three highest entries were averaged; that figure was 39.4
